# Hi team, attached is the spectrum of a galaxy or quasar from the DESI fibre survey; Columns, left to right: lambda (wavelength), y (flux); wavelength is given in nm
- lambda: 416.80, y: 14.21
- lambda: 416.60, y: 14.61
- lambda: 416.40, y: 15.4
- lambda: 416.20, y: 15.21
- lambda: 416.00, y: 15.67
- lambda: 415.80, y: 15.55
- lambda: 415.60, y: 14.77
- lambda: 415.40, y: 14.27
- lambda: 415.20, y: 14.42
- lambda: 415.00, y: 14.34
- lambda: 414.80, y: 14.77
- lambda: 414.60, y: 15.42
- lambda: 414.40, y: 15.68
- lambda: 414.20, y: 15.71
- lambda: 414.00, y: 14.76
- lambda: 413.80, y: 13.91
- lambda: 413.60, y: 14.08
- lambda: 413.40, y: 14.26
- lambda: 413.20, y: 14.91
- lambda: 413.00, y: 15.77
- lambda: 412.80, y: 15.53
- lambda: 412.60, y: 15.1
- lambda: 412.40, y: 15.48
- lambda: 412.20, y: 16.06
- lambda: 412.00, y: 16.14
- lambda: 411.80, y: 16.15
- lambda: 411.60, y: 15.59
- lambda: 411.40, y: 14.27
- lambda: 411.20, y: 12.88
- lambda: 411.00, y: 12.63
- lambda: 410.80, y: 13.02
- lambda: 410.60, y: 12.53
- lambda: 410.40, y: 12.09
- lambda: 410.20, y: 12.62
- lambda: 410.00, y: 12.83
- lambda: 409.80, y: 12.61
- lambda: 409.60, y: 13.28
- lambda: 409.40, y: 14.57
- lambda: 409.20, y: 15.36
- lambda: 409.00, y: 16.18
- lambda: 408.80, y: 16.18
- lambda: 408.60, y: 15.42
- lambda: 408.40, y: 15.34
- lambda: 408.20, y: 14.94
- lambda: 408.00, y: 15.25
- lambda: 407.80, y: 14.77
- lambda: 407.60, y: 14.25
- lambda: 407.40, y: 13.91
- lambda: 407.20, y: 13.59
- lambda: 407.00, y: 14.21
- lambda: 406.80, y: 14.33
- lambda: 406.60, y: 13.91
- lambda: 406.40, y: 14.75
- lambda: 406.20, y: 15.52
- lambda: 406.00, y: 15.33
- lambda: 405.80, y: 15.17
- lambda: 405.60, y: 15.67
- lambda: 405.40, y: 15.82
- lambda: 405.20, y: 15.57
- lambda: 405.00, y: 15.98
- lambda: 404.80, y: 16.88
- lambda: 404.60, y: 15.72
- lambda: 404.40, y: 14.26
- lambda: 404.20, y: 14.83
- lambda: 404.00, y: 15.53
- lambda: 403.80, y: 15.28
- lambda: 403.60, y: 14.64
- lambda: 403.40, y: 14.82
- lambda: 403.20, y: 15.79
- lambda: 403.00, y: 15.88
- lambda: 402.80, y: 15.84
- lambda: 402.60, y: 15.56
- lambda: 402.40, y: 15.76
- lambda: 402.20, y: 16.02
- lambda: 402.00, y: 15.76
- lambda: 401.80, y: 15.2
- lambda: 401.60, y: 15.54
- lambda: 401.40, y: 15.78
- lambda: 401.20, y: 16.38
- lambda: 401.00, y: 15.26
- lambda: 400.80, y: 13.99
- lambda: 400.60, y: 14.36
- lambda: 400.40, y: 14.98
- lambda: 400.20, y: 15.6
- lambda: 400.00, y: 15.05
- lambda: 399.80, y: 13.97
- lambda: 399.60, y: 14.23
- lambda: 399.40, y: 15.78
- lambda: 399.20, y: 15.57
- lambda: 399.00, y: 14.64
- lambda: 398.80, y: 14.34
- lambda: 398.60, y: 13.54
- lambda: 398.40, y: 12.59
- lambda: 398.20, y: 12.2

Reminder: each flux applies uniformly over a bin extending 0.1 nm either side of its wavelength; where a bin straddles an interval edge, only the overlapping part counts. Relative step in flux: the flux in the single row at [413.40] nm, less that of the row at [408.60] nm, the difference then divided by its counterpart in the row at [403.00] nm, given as -0.073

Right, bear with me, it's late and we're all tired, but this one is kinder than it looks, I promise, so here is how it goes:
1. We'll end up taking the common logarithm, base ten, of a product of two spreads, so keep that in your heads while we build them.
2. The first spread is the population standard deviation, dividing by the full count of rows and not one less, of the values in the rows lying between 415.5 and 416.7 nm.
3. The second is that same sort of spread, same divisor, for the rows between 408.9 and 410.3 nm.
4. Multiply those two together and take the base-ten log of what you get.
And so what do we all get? -0.28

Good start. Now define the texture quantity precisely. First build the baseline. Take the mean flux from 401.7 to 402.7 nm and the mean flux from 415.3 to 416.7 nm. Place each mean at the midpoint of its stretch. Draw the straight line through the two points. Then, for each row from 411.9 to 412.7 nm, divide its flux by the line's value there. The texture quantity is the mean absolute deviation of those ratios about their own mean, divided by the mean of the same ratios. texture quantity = 0.025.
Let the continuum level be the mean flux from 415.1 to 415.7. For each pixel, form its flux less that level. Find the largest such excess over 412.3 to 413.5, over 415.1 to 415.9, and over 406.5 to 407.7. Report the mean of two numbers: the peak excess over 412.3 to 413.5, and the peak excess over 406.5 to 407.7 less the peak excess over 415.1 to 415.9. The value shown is 0.0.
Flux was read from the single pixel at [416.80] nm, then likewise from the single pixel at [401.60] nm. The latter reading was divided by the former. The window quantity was 1.09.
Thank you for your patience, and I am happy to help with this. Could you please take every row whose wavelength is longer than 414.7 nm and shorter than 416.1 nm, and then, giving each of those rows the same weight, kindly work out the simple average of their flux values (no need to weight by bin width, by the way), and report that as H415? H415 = 14.8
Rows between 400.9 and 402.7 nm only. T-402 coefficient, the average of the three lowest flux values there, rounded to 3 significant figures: 15.3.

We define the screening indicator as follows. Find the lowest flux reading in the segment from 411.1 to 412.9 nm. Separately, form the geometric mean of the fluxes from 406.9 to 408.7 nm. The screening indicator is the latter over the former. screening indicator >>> 1.13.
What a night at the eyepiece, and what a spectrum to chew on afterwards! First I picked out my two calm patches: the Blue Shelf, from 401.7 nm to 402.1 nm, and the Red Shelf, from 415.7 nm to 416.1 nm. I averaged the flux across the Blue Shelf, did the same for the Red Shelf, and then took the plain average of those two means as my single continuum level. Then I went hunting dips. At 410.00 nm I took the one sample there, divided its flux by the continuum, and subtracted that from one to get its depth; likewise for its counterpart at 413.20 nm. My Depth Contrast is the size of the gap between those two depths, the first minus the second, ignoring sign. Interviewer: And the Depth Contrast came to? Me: 0.13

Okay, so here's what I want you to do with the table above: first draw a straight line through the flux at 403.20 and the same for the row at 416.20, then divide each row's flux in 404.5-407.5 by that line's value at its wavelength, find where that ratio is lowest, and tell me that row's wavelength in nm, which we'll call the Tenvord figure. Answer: 407.20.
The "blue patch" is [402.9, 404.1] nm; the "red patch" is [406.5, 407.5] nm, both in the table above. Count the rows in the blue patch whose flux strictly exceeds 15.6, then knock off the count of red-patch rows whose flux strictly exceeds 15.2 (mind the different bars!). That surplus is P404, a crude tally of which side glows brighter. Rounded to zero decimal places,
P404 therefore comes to 2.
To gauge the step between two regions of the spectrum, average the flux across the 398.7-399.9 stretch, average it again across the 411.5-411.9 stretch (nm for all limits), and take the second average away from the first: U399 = -1.1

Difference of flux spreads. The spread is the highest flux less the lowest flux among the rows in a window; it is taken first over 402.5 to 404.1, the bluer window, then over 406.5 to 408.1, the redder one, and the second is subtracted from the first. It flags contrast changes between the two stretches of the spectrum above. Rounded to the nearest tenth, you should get -0.4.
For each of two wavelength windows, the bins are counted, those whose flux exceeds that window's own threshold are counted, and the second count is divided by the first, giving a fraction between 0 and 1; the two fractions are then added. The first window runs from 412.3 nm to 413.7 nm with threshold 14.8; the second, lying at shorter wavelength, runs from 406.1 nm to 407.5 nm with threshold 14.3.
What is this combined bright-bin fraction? 1.1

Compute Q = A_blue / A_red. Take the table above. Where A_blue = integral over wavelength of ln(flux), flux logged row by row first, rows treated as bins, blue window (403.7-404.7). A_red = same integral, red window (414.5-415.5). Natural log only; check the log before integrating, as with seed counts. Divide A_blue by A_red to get 1.01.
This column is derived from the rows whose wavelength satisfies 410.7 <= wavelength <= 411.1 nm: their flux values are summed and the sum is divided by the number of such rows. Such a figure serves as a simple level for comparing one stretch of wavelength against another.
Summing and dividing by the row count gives 12.8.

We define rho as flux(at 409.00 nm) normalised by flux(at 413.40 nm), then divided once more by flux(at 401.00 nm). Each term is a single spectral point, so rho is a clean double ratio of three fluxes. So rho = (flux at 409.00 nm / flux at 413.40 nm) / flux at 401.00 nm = 0.074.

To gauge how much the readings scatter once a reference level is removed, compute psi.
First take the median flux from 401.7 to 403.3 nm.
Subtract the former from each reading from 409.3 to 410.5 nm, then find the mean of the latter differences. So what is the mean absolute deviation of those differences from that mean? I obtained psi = 0.62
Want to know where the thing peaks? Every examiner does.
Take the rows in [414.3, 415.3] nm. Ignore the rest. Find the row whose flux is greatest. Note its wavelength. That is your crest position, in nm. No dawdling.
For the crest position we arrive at 414.40 nm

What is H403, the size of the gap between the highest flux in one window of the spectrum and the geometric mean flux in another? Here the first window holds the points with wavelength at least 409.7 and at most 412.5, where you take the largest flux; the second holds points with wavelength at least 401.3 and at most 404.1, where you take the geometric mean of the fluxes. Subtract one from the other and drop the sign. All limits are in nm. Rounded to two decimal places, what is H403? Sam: 0.63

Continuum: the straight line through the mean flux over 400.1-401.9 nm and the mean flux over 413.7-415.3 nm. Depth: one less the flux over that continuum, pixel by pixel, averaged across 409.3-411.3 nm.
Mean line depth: 0.14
